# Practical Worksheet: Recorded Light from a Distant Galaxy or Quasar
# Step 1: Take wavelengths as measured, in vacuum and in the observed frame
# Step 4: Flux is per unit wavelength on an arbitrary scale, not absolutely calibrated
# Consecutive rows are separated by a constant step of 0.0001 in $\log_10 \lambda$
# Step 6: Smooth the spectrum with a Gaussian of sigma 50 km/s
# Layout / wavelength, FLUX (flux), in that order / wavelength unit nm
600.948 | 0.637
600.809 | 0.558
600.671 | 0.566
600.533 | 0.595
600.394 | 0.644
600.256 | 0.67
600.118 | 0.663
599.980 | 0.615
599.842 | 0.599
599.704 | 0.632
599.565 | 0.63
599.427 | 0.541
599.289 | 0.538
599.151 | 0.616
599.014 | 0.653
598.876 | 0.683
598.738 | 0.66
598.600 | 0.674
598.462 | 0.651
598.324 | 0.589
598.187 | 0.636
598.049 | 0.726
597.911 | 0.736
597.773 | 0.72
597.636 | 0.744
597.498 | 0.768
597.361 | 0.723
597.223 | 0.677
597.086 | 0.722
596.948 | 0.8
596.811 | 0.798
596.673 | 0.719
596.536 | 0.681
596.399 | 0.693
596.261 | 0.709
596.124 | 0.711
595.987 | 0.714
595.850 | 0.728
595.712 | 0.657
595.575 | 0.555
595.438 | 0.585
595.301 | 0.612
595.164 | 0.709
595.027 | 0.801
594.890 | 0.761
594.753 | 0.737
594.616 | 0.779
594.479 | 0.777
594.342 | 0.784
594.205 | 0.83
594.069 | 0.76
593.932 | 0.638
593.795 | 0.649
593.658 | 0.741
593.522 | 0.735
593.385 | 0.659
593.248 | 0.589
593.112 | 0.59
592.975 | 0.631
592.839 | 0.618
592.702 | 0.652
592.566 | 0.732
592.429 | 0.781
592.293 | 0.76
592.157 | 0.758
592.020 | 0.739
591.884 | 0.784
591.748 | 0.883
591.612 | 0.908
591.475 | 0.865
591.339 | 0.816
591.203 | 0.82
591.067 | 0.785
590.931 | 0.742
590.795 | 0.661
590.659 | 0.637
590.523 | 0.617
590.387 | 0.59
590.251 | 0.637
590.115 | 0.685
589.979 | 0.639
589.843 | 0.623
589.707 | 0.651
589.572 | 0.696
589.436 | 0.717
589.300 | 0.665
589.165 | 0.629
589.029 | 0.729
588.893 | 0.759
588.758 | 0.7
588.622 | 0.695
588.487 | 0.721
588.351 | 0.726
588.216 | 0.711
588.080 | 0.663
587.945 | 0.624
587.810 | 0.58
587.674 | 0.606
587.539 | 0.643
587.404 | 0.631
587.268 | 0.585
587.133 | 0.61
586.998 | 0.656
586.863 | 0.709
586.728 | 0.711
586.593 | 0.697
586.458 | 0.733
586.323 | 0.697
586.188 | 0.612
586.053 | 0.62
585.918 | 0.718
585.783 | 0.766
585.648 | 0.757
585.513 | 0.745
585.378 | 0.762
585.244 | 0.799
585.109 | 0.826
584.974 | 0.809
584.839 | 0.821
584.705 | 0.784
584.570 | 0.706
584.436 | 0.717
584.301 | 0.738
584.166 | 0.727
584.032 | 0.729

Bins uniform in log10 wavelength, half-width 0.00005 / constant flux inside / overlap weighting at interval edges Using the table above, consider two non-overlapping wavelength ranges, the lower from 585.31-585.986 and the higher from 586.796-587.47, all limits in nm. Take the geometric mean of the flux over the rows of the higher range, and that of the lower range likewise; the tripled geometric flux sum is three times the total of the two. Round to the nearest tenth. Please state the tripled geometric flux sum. 4.2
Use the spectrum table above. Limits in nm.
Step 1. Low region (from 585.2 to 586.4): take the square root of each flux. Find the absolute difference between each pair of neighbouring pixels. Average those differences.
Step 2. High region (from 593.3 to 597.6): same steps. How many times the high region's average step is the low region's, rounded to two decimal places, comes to 1.13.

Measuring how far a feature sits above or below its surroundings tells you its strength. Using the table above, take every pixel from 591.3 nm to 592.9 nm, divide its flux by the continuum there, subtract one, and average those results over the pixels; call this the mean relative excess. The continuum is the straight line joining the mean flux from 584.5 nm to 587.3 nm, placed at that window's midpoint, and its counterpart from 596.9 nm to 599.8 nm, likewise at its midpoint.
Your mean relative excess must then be 0.112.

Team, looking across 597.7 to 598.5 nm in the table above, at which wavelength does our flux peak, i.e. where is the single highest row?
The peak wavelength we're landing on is 597.911 nm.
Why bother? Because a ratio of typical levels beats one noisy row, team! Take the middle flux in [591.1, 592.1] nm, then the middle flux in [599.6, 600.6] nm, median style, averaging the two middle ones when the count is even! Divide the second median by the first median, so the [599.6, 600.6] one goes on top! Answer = 0.77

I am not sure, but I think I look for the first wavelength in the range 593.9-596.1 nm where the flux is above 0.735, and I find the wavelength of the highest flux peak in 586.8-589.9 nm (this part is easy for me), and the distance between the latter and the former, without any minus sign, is 5.18 nm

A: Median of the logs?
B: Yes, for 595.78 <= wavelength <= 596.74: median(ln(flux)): -0.34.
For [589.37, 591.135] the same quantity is -0.43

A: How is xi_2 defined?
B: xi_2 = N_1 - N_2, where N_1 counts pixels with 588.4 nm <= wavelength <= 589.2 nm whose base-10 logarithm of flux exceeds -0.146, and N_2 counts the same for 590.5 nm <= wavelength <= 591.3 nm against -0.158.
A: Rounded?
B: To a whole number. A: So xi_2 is 0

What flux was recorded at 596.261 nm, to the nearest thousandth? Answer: 0.709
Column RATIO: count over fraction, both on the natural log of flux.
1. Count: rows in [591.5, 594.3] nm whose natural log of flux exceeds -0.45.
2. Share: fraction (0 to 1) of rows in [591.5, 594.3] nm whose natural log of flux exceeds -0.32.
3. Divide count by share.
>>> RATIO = 26.7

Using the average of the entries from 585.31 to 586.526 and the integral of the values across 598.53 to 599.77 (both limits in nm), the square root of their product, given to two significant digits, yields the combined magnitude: 0.74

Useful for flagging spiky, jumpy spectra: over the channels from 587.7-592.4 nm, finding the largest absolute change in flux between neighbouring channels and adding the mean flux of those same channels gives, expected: 0.81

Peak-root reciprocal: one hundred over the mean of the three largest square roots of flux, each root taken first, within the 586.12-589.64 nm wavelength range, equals 116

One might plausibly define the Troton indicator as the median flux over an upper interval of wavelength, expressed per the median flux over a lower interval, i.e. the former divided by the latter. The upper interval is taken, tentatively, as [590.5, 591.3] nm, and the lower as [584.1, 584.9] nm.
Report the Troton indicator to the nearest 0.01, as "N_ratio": 0.96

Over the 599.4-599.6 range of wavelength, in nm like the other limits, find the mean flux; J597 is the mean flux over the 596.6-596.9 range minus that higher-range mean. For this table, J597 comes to 0.17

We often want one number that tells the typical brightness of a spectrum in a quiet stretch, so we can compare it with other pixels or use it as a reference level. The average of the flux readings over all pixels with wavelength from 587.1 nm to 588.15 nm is 0.618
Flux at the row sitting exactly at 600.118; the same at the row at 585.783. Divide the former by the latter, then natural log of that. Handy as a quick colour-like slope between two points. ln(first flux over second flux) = -0.14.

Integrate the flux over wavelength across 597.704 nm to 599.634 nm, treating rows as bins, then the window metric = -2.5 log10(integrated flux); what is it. -0.24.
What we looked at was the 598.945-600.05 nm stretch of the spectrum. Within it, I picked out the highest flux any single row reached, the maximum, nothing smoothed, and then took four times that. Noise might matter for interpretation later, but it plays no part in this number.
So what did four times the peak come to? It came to 2.61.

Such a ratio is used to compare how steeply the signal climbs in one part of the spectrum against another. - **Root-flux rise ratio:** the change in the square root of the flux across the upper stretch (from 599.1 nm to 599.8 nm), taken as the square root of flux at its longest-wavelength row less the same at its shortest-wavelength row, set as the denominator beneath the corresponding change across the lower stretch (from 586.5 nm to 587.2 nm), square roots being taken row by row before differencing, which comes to -5.3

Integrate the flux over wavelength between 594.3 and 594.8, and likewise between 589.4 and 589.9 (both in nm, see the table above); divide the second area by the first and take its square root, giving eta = 0.93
